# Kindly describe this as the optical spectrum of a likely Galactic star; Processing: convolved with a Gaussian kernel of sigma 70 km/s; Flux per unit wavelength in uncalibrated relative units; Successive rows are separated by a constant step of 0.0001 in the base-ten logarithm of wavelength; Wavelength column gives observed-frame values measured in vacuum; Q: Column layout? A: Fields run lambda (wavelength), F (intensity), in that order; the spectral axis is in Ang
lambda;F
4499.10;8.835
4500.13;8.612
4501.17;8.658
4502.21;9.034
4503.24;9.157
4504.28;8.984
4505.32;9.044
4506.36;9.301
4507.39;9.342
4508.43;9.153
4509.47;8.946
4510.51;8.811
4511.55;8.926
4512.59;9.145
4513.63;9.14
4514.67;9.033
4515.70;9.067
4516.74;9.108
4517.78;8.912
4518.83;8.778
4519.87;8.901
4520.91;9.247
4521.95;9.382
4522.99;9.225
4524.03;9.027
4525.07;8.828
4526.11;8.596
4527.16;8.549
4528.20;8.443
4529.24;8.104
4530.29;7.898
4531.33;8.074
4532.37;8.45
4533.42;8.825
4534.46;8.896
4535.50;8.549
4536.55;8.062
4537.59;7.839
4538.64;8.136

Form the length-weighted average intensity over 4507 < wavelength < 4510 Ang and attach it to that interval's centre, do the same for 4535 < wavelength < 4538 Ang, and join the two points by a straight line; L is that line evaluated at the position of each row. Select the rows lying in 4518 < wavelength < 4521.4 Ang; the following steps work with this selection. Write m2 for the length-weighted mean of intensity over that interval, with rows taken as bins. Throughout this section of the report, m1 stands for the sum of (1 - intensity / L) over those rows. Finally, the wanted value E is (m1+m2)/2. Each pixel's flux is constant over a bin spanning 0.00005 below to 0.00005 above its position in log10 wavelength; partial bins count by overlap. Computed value 4.43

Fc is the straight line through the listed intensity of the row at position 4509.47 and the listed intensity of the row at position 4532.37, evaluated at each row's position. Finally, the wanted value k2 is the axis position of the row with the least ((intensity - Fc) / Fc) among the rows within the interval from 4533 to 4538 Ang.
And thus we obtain 4537.59 Ang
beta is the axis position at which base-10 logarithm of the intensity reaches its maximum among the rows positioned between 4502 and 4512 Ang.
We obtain 4507.39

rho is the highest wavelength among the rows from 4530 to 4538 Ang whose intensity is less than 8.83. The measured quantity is 4537.59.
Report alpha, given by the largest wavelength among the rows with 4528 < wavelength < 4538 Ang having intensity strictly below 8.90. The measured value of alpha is 4537.59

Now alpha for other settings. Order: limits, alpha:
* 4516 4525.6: 4525.07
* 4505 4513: 4510.51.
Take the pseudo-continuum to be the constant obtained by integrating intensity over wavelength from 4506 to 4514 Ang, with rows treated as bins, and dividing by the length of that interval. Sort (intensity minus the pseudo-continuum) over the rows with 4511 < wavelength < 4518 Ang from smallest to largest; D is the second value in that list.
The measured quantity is -0.16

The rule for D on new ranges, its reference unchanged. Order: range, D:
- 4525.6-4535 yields -1.02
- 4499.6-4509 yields -0.43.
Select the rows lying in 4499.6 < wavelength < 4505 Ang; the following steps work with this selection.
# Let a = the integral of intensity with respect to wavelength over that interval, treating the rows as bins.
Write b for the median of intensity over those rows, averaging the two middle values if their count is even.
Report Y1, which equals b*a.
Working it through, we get 432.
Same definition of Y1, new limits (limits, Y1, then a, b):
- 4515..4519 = 323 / 36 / 8.99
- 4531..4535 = 297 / 34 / 8.64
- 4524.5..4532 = 530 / 63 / 8.44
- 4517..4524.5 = 614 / 68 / 9.03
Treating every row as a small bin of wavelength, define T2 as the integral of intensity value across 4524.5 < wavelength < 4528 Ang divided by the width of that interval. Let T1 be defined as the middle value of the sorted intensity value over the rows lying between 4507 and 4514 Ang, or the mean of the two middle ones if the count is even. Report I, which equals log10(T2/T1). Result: -0.024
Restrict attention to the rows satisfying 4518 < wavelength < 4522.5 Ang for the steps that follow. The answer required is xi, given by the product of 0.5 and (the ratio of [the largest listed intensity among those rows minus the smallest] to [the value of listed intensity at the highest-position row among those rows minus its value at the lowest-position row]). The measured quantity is 0.50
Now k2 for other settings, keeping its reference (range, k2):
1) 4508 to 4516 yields 4510.51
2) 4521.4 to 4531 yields 4530.29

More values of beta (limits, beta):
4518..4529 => 4521.95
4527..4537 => 4534.46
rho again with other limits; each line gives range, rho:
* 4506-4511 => 4510.51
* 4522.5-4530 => 4529.24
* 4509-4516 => 4510.51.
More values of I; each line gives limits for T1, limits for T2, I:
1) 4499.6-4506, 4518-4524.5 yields 0.003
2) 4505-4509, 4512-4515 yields -0.006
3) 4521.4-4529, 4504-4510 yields 0.015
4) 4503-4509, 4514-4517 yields -0.003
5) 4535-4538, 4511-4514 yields 0.050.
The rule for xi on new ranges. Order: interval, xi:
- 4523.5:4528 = -0.50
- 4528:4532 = -0.74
